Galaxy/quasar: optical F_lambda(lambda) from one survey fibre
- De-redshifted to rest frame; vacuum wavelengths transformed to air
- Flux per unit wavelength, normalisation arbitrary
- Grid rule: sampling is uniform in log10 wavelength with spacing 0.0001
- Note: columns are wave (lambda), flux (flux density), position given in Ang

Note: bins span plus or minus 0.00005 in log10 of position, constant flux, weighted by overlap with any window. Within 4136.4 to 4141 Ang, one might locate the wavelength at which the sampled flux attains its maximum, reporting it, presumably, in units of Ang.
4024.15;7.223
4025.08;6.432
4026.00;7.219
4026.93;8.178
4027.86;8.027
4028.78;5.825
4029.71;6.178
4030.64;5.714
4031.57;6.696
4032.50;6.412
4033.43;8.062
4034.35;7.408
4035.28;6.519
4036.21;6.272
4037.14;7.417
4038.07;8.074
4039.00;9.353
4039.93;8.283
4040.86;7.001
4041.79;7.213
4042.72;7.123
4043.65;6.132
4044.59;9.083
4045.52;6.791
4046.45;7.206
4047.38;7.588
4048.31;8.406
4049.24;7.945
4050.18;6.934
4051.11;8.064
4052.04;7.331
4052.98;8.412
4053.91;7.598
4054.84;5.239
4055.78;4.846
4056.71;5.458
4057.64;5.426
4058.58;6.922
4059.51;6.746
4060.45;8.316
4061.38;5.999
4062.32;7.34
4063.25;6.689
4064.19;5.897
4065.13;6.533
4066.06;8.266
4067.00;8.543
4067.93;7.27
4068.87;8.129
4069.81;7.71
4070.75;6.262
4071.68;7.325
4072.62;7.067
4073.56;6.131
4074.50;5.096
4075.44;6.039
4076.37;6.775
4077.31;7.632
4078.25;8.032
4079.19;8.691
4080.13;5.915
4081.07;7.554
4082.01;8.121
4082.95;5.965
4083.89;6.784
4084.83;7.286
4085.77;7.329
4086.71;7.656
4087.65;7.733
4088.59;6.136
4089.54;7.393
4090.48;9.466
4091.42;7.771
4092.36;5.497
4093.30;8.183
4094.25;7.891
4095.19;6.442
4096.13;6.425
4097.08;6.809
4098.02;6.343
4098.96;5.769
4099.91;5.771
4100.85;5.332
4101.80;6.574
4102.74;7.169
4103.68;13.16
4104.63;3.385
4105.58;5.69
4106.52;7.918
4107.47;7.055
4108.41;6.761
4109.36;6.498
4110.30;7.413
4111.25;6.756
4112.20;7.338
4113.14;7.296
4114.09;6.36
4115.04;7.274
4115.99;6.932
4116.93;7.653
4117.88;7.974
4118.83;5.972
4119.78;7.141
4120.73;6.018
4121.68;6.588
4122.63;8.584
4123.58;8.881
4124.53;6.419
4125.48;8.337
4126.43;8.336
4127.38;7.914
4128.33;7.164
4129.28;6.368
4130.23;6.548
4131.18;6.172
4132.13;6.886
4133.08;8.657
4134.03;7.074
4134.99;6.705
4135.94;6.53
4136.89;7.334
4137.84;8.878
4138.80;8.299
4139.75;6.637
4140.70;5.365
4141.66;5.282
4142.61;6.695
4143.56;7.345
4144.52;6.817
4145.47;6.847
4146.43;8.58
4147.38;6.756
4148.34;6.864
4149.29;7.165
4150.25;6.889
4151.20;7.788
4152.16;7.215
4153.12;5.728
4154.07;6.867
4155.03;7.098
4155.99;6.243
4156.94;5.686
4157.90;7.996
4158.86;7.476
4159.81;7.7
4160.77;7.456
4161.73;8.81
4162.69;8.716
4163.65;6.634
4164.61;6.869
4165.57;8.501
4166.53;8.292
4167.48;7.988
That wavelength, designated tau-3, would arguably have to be 4137.84 Ang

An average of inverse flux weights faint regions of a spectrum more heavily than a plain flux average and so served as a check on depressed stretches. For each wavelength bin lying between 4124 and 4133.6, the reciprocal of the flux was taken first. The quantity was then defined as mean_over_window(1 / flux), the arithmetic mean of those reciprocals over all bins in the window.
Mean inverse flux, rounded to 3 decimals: 0.139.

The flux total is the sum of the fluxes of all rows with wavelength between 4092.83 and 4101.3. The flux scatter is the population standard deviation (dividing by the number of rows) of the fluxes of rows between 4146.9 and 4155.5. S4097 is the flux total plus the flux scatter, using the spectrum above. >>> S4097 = 59.5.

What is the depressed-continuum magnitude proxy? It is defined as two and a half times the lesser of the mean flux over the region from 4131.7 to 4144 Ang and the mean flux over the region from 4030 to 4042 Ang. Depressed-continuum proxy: 17.6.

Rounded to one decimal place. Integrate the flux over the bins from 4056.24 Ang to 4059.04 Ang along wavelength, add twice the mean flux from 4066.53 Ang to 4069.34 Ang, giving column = 32.6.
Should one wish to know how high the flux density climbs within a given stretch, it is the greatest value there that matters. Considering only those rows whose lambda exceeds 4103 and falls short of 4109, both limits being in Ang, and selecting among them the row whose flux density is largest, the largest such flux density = 13.16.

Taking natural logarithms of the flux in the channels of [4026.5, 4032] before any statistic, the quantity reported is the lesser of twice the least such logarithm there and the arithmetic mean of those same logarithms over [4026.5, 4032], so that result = 1.90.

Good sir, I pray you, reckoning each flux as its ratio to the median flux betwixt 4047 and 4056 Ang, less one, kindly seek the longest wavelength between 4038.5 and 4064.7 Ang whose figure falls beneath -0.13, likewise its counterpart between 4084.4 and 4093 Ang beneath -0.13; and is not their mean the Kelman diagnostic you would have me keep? 4078.3 Ang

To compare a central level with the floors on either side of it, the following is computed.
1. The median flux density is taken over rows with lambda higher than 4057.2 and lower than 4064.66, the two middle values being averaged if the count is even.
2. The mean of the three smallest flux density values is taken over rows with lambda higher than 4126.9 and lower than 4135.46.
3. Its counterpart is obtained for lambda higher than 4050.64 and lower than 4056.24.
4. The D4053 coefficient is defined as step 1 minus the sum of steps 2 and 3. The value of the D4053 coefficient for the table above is -5.5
